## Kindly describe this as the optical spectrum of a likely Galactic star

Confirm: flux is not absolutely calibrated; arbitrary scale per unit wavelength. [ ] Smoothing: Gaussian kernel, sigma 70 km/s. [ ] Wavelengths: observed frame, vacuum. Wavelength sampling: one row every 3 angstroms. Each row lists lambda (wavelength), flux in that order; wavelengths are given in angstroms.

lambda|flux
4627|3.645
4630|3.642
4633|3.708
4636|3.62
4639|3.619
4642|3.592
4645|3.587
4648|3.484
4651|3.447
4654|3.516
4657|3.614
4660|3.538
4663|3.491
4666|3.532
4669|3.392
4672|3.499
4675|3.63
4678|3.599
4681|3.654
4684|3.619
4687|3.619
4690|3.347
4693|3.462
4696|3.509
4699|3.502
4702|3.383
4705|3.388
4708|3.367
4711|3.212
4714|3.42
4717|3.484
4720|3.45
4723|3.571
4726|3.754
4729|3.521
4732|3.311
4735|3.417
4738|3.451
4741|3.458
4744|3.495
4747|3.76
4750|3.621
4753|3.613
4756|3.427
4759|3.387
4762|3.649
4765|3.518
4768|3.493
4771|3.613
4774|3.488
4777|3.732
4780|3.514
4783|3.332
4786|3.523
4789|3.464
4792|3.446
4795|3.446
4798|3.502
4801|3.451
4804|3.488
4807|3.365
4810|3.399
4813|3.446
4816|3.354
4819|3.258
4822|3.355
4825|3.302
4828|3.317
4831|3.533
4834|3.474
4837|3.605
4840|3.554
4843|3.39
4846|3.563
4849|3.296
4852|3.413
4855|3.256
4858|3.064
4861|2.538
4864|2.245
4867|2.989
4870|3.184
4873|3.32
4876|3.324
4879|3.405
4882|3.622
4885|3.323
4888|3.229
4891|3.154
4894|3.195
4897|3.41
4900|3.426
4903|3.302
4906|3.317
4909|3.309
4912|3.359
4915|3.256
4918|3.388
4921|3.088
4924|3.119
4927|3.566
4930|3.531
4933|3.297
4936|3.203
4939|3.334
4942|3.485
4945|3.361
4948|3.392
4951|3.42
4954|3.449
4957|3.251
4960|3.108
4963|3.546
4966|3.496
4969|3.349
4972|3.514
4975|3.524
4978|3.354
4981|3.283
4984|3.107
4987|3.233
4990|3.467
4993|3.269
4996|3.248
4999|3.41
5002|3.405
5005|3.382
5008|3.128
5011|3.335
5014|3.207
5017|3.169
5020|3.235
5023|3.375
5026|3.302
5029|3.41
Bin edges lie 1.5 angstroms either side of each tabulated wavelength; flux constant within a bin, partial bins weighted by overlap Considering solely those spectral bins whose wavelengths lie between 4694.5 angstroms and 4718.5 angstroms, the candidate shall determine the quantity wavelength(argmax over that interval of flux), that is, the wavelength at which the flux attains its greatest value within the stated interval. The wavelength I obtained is 4696 angstroms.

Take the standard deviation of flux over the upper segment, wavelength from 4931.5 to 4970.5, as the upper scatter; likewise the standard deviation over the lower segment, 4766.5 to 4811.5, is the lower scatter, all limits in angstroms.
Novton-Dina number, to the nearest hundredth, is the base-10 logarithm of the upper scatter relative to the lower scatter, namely 0.11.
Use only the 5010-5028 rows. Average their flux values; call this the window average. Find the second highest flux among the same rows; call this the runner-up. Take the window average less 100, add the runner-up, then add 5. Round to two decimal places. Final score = -88.39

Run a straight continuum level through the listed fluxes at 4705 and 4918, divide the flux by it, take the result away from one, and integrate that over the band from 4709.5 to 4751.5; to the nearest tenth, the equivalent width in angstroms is -1.3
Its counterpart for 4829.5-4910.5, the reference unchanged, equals 2.7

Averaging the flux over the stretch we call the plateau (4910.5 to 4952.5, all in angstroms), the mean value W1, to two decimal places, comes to 3.34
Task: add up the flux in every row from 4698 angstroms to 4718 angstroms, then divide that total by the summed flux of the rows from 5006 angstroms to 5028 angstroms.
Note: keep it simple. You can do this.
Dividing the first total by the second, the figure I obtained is 1.04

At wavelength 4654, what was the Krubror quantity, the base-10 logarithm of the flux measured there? 0.546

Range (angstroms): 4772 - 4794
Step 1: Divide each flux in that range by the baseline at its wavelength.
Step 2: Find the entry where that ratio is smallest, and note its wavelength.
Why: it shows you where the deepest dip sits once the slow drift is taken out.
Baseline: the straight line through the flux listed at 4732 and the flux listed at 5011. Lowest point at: 4783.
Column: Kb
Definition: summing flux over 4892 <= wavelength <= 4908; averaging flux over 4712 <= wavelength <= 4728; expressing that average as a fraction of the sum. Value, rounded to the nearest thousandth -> 0.212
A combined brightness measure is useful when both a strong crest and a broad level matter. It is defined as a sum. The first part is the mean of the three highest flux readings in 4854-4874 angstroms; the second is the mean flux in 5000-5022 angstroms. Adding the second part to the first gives 6.52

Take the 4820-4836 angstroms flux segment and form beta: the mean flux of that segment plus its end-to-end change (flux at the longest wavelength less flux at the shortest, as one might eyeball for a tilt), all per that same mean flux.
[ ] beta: 1.04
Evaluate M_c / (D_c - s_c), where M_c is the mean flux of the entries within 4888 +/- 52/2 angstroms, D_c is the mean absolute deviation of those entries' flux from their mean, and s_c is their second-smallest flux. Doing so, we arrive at -1.15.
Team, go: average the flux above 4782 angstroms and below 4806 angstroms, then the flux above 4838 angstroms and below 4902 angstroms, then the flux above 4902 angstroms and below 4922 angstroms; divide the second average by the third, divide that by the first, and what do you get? 0.284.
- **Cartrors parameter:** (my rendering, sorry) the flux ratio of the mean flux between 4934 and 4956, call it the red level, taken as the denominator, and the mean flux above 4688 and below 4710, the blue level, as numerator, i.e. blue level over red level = 1.01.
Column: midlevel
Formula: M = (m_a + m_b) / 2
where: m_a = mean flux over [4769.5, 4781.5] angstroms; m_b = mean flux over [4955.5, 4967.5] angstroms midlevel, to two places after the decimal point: 3.47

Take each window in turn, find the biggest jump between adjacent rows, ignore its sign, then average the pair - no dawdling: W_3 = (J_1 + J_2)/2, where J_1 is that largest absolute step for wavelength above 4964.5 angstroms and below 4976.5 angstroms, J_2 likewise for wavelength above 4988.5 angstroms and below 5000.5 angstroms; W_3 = 0.18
